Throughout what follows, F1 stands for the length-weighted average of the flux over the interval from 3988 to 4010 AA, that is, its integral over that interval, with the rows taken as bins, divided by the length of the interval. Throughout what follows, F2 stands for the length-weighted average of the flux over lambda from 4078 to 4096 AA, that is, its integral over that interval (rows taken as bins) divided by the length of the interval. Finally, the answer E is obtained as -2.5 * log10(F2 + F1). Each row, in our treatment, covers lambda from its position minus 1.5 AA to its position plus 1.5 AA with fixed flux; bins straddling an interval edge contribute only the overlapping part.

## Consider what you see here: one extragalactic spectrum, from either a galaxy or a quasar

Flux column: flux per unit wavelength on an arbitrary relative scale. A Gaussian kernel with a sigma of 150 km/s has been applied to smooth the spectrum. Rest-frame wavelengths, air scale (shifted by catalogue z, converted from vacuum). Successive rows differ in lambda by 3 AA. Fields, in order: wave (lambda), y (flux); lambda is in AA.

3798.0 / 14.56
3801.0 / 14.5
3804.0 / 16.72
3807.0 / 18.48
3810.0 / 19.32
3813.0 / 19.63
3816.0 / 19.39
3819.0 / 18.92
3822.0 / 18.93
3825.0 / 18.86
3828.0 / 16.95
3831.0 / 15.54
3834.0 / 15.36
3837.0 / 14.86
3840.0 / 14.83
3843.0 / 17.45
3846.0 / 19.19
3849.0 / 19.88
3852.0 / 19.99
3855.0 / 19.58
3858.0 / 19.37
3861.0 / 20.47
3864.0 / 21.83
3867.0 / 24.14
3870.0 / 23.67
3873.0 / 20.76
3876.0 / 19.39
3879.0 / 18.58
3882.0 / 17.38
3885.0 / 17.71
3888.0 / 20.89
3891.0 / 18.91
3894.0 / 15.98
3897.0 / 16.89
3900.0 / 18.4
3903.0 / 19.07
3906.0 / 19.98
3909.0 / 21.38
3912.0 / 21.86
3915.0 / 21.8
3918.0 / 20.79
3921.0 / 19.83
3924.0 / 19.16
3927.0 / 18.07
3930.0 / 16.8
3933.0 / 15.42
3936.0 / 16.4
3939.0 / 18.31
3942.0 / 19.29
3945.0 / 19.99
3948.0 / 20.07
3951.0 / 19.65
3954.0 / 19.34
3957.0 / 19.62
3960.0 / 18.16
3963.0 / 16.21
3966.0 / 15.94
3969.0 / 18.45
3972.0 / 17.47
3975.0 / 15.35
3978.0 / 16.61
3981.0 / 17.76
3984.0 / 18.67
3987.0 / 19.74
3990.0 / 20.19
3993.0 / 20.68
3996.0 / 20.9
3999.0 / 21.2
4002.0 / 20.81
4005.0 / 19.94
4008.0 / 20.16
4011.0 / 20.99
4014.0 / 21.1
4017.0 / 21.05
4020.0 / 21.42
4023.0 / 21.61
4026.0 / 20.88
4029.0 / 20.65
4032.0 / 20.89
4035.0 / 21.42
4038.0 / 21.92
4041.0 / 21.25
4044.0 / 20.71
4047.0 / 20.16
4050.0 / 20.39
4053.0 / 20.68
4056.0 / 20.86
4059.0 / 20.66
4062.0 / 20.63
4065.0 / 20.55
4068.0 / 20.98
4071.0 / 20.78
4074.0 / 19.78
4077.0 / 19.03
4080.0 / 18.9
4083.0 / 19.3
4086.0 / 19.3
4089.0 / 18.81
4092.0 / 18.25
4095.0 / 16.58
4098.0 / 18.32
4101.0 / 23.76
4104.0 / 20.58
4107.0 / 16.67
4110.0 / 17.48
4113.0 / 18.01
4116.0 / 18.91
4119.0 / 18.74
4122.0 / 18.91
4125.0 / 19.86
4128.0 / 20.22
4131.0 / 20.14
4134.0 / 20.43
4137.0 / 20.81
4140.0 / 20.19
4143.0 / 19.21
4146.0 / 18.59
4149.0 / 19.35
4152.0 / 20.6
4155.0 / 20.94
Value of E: -3.98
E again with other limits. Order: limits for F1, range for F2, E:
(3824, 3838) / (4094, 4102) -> -3.88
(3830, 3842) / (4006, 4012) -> -3.88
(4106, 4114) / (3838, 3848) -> -3.85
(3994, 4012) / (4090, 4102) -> -4.00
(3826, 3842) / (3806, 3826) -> -3.85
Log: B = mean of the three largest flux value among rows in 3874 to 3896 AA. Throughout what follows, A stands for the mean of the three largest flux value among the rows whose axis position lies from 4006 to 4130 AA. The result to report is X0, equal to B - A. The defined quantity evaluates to -2.7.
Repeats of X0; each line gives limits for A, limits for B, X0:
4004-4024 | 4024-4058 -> 0.2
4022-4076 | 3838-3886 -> 1.6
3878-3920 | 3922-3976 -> -1.8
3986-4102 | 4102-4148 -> -1.8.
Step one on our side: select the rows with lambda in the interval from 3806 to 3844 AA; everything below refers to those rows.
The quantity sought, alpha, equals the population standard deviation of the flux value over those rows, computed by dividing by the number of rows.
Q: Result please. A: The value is 1.8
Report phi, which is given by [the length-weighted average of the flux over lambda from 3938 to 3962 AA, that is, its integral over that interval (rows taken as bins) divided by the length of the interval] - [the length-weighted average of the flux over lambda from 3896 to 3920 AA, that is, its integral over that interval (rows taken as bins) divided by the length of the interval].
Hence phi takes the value -0.8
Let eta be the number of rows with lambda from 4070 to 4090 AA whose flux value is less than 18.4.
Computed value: 0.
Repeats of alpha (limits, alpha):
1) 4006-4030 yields 0.4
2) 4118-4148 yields 0.7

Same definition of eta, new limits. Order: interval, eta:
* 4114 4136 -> 0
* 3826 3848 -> 6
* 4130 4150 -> 0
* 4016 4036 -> 0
